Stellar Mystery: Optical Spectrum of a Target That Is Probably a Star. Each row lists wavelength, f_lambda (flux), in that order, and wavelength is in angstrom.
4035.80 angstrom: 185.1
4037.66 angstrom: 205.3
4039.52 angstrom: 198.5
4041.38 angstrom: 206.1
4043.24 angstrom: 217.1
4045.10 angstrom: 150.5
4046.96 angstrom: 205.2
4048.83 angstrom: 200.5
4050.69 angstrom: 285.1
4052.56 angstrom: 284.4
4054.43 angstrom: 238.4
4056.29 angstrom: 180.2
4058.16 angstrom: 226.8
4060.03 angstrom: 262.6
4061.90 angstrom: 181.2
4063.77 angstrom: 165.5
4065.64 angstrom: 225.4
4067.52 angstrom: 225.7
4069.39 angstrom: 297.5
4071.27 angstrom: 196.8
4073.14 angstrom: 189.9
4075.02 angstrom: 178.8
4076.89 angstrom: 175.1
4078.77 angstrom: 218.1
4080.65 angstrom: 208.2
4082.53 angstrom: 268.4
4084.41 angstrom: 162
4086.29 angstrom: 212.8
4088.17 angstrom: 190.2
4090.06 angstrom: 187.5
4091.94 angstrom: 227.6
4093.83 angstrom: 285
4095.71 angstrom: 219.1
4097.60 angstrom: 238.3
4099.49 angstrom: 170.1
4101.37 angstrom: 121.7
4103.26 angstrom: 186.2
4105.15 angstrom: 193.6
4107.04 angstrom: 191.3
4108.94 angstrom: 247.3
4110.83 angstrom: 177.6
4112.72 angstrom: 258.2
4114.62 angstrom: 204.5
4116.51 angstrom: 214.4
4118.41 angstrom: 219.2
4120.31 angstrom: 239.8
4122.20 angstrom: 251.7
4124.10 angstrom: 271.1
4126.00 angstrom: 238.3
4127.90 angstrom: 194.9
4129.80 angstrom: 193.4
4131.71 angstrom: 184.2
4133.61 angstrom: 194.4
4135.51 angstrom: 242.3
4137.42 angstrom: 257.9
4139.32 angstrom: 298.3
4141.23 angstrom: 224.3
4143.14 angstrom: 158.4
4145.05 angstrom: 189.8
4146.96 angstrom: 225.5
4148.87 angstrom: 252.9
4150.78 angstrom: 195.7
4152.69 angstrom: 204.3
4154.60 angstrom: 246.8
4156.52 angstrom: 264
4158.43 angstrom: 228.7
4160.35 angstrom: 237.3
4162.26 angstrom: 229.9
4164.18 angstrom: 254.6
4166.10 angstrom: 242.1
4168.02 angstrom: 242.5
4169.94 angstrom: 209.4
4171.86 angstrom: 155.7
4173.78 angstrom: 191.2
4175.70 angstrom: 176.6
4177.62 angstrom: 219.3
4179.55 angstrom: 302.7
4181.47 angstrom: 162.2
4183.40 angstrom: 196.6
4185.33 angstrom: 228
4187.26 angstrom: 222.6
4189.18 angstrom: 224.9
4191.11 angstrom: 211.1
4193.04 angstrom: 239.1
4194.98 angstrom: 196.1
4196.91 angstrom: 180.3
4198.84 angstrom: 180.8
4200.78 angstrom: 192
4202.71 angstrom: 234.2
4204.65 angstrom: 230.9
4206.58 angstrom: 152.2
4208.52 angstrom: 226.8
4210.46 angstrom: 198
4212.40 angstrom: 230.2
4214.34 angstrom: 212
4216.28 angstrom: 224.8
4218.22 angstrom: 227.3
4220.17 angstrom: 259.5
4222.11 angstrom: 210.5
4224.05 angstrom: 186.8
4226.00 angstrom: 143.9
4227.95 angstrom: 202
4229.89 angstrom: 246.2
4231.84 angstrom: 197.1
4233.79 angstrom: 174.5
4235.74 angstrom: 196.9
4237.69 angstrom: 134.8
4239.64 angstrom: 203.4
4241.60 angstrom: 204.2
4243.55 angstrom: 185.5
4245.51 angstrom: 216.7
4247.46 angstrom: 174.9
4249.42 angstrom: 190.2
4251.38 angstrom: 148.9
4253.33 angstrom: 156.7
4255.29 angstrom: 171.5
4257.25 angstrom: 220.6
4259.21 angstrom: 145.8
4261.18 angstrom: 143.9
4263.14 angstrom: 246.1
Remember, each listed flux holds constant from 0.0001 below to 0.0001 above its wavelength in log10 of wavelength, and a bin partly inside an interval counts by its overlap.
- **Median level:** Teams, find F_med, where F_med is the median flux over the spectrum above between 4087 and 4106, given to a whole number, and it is 192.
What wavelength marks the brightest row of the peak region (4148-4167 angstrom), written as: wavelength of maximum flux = 4156.52 angstrom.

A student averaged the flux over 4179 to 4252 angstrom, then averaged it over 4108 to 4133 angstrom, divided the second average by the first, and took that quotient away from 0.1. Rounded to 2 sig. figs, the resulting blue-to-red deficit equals -0.99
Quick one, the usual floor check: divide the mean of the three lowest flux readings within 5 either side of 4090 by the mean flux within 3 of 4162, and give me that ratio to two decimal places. 0.82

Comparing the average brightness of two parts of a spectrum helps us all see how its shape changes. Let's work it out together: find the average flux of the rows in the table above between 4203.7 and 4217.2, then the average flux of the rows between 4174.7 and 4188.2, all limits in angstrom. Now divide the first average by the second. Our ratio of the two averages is 0.98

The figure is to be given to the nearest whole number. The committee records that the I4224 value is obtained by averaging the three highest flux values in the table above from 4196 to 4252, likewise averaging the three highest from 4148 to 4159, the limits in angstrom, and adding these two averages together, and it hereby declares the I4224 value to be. 501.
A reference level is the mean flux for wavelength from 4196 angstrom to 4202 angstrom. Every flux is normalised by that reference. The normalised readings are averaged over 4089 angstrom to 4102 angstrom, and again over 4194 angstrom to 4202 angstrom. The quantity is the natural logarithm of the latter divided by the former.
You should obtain -0.10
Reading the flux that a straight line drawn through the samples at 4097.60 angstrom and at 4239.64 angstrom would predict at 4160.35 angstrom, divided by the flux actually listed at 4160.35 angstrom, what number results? 0.94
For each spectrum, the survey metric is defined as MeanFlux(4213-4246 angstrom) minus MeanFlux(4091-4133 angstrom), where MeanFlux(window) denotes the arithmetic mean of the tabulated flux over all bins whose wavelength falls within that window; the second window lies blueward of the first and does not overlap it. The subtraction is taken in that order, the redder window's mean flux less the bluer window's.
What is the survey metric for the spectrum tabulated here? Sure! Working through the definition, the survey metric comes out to -13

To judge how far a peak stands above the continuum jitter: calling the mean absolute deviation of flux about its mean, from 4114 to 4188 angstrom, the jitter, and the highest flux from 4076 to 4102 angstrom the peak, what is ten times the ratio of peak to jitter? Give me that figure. 104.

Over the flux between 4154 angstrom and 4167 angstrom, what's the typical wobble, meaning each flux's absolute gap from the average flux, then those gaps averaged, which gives 10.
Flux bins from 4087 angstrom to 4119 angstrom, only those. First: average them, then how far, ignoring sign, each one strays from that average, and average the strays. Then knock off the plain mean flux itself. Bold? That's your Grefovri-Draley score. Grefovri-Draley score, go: -179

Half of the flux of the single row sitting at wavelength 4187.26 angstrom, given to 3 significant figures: 111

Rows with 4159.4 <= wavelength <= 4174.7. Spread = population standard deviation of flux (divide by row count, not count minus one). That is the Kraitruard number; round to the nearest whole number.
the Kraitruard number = 31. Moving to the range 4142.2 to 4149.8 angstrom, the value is 36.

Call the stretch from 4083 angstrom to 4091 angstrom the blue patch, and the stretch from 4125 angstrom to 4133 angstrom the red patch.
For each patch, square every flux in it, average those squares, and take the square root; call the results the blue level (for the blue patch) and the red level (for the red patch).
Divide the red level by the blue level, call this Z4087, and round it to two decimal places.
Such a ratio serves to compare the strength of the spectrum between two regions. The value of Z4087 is 1.08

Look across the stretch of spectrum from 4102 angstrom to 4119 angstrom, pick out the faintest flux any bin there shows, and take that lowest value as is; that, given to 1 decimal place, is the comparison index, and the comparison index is 177.6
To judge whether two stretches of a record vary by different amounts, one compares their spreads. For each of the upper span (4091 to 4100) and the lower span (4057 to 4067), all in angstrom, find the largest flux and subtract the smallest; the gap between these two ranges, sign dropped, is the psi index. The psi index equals 18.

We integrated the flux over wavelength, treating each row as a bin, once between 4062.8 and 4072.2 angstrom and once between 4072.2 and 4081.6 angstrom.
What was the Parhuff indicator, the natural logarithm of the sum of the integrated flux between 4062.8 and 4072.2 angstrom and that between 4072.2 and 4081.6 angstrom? 8.27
